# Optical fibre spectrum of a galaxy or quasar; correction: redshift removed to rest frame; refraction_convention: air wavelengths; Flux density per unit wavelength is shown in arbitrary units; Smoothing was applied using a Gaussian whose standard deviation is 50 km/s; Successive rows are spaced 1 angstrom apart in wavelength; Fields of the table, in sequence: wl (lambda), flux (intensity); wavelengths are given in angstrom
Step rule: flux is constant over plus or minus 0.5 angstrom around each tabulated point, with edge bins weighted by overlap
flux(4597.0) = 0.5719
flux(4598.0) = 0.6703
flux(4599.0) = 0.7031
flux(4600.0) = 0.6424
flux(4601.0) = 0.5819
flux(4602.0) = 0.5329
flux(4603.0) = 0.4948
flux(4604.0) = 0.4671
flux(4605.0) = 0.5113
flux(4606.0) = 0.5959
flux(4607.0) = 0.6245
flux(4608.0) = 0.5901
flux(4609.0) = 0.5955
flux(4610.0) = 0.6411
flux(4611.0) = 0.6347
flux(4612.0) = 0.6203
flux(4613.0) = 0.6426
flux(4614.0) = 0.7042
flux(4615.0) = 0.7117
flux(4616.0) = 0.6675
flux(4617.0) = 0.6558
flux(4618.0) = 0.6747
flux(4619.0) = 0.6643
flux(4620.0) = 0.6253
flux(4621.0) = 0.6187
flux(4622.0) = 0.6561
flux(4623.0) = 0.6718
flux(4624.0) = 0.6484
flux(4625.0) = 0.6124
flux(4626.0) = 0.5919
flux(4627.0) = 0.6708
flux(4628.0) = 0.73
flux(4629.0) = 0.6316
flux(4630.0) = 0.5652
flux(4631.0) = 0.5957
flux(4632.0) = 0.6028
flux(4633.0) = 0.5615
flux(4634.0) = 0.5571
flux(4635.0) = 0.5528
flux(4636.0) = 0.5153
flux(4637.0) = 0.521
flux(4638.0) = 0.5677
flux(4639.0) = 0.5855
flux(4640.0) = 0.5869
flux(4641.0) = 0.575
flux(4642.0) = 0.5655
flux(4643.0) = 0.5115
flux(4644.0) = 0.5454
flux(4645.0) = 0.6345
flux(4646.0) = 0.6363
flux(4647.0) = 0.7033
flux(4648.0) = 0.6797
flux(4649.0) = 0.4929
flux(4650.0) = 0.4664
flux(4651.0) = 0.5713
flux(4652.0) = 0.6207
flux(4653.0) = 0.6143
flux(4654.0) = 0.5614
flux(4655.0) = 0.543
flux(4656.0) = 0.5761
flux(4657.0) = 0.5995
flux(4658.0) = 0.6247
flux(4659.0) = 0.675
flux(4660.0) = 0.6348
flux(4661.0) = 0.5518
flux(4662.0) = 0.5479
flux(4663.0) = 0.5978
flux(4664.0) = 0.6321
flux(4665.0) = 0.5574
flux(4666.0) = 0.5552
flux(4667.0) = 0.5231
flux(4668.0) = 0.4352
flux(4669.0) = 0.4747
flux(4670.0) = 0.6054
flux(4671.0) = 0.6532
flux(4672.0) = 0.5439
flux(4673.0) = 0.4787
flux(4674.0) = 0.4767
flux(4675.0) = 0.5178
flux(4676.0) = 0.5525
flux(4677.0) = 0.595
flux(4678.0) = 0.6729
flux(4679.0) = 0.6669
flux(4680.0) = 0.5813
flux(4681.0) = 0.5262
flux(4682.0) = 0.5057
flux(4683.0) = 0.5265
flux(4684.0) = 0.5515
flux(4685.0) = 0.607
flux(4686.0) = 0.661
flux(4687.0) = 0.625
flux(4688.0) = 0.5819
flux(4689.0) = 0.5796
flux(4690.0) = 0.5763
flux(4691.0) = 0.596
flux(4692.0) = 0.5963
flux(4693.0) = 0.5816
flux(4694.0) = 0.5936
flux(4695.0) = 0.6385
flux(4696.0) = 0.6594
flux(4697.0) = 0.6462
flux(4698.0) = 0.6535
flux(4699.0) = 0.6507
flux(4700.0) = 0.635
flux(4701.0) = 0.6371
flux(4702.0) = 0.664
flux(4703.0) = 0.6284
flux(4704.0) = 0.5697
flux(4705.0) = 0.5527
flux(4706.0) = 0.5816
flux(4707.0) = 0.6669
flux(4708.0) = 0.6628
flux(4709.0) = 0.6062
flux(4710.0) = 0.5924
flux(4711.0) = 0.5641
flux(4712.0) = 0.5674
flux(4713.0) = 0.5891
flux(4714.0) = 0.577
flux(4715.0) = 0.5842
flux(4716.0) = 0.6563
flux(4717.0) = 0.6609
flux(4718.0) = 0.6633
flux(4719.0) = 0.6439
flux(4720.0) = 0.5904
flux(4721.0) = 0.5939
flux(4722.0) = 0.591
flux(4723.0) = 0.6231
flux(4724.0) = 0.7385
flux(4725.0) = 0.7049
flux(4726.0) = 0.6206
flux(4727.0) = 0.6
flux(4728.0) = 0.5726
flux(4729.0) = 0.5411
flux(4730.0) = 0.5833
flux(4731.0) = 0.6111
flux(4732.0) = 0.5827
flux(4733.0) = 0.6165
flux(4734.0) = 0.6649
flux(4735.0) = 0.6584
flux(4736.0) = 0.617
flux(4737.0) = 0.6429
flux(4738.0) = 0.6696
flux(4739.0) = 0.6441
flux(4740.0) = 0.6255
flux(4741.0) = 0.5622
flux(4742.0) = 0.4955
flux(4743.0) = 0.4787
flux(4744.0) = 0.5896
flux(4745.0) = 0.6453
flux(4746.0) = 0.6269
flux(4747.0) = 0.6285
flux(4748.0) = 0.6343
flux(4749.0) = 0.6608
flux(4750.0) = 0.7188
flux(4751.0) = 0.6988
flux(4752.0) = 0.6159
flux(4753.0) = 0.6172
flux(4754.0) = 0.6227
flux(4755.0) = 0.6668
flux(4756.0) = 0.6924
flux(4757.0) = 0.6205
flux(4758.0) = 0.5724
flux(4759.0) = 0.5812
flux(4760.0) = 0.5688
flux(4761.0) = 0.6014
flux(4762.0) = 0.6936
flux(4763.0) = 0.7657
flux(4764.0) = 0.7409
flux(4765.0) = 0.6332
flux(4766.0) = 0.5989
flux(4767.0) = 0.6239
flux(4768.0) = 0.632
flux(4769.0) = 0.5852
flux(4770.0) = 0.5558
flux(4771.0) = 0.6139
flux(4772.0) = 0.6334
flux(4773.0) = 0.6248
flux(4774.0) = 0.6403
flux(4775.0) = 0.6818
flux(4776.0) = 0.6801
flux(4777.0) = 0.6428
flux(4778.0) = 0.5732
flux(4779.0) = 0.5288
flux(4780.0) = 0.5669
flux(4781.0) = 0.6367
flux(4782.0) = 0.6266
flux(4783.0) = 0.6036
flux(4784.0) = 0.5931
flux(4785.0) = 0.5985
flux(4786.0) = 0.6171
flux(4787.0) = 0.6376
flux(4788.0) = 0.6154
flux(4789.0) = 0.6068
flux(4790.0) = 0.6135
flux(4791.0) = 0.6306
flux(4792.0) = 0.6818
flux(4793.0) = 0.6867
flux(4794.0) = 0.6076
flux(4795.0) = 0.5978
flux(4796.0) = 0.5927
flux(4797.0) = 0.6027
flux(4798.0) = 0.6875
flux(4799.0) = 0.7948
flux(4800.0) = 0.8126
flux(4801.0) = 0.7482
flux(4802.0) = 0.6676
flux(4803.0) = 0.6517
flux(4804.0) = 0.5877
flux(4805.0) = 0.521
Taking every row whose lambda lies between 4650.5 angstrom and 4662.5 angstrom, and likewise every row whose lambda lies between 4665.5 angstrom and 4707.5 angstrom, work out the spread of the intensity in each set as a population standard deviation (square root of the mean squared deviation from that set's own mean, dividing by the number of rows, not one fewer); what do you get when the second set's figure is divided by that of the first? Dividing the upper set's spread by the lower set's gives 1.53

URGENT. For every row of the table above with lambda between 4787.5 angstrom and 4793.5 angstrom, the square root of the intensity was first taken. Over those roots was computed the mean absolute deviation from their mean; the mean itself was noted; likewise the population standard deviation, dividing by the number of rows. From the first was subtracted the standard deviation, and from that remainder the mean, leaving -0.801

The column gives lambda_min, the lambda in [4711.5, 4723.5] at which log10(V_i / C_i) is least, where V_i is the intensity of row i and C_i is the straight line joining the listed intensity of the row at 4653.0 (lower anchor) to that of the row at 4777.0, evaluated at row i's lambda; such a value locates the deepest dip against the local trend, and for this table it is 4712.0 angstrom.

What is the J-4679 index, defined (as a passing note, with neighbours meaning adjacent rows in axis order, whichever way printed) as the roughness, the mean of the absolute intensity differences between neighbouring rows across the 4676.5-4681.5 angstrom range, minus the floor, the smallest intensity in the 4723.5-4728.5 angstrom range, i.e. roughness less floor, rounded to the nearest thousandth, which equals -0.516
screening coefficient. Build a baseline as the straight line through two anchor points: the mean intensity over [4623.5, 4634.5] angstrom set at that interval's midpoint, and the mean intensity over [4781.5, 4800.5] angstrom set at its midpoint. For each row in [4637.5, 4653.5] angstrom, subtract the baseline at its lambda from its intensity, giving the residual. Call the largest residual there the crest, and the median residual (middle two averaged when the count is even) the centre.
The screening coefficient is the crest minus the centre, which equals 0.122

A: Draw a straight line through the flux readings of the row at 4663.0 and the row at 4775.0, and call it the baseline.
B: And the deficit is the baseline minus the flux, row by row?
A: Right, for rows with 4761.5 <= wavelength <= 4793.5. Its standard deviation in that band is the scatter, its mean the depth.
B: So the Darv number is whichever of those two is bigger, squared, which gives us 0.0029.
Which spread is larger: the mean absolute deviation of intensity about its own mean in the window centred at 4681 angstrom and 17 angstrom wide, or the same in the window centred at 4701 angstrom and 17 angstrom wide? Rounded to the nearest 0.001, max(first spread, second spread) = 0.051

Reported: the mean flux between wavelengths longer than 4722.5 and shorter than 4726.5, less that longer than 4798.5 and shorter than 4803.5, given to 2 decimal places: -0.06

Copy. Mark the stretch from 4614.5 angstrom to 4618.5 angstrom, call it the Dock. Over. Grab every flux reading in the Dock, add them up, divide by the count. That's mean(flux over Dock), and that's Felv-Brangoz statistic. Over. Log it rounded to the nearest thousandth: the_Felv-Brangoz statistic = 0.677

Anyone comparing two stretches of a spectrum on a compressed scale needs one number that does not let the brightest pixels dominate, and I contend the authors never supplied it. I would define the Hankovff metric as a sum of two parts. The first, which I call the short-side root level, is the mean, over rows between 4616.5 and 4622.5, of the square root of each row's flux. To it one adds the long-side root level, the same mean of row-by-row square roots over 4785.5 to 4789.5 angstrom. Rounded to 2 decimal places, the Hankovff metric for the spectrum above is 1.59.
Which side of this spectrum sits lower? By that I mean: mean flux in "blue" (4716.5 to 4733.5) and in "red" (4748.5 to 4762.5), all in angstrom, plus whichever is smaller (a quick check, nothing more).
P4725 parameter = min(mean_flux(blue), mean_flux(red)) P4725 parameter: 0.620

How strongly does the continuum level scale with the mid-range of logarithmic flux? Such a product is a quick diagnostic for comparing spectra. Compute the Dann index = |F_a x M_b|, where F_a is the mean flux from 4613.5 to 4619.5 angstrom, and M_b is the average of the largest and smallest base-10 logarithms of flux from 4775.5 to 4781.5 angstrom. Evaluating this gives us 0.151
